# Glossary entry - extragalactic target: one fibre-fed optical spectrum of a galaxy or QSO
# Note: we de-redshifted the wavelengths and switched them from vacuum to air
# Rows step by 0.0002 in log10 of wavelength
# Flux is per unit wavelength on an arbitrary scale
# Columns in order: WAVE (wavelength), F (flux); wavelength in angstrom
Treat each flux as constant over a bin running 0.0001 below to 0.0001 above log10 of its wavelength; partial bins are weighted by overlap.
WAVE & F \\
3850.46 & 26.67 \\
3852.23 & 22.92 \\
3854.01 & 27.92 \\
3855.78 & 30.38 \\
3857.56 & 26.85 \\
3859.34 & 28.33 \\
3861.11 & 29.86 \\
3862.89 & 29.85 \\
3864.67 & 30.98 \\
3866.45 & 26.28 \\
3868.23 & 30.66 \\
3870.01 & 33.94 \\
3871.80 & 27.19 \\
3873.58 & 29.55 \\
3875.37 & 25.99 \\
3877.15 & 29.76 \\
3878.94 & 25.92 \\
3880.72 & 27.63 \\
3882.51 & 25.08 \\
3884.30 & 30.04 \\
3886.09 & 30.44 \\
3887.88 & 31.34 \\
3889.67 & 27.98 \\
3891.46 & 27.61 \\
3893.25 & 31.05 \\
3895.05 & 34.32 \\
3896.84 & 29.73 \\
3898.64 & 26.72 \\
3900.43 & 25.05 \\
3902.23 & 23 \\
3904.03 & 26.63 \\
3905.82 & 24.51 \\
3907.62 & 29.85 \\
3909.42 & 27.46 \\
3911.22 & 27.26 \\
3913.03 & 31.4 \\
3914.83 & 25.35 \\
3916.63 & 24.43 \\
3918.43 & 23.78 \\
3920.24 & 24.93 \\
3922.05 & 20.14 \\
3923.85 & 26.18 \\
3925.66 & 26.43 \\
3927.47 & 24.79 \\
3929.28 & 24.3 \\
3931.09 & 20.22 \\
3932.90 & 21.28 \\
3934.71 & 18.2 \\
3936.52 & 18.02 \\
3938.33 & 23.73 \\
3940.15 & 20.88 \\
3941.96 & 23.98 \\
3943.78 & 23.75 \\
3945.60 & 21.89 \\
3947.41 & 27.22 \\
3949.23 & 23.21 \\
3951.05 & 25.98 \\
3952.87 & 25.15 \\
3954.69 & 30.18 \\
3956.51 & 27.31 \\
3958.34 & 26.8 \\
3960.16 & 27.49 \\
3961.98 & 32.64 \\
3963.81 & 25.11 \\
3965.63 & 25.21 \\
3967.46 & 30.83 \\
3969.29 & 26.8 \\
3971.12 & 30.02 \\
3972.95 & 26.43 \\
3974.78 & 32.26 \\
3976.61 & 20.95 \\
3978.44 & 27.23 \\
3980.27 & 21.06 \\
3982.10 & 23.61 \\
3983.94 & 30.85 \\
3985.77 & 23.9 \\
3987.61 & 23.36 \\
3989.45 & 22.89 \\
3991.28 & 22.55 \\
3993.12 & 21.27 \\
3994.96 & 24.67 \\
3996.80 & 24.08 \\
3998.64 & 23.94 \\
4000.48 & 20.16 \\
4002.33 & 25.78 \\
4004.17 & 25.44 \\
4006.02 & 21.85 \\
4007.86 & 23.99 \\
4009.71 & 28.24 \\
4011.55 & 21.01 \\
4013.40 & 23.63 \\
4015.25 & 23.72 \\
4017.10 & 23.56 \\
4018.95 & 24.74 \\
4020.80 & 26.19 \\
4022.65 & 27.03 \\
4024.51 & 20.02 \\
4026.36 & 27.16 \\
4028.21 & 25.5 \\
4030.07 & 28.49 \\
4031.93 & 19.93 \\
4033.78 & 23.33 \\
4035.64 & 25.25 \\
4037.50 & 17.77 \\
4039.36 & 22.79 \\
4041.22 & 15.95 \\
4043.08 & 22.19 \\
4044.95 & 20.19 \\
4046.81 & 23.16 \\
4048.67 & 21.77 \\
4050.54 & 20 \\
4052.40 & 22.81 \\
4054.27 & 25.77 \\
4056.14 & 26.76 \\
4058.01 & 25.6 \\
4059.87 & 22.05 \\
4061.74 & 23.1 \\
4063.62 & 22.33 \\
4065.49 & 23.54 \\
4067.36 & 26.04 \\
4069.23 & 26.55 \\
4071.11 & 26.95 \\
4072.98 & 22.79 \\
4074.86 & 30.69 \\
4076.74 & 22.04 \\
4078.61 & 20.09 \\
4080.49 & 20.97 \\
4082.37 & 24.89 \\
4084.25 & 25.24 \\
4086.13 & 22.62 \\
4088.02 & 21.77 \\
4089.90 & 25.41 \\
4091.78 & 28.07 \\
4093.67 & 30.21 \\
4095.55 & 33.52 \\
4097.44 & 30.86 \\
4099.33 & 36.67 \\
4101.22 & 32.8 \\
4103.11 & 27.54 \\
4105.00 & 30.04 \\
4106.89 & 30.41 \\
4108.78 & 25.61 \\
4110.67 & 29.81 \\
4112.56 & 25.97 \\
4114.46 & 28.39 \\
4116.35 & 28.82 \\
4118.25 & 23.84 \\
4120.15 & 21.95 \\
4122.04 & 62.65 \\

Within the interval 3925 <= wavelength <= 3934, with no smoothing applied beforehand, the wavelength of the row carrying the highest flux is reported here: 3925.66 angstrom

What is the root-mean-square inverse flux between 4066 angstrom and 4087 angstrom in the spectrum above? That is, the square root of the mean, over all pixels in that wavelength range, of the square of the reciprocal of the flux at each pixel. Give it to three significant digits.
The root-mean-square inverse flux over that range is 0.0418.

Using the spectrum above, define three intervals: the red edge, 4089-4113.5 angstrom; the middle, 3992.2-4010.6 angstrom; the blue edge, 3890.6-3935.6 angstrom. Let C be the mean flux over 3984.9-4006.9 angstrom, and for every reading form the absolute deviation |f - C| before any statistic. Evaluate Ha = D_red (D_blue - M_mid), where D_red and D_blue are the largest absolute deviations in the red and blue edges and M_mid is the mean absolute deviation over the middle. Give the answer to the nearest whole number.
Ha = 121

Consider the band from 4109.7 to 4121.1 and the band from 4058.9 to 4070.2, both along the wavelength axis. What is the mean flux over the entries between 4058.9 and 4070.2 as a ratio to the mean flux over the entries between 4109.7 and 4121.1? 0.90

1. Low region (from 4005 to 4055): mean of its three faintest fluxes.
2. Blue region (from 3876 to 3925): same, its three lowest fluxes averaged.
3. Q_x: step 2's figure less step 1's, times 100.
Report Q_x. 442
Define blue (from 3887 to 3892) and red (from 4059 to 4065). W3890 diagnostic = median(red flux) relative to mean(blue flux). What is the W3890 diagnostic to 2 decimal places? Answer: 0.77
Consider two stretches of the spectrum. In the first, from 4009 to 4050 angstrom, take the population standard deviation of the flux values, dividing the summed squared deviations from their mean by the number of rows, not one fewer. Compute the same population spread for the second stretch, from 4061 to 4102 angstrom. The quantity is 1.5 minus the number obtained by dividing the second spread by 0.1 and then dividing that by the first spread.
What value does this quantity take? -12.3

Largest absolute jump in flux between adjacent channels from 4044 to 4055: 3.0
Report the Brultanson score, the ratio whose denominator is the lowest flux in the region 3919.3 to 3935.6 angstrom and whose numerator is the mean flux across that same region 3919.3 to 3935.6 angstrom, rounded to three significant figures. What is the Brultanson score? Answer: 1.26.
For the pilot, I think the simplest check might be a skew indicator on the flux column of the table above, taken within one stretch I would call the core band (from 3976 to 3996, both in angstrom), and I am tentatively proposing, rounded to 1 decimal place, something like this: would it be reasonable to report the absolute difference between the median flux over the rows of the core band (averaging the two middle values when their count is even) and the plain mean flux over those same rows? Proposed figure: 0.5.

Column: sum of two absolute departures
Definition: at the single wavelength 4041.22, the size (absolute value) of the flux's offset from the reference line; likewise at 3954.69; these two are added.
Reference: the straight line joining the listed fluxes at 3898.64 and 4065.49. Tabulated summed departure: 13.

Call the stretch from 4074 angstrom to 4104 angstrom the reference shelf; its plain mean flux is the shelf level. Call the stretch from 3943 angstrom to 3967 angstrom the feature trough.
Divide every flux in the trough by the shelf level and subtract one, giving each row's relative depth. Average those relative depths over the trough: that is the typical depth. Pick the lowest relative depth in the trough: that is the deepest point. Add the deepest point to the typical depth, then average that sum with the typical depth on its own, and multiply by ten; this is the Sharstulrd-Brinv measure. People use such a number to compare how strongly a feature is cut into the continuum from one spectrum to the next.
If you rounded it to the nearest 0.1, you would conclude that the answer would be -1.2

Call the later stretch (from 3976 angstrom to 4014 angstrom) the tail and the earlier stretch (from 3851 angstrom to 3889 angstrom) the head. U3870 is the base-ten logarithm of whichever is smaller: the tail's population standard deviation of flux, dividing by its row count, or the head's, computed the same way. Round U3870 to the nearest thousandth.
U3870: 0.397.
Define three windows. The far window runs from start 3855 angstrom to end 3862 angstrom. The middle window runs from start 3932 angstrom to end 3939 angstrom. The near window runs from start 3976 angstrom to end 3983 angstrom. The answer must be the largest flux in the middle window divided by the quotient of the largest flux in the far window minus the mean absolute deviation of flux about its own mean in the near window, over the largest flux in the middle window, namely 20.0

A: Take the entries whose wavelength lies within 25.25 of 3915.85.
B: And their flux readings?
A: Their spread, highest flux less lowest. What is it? 16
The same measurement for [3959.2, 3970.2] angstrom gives 8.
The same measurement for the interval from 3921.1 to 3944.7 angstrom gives 8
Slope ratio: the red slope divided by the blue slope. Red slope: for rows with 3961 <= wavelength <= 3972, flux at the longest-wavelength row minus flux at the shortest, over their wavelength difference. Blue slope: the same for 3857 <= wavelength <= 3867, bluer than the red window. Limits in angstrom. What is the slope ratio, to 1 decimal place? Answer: 4.5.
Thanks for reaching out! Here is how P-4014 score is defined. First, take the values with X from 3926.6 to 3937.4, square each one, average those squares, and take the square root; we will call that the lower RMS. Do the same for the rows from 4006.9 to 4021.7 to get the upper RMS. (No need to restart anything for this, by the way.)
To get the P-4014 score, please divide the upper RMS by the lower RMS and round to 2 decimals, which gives 1.15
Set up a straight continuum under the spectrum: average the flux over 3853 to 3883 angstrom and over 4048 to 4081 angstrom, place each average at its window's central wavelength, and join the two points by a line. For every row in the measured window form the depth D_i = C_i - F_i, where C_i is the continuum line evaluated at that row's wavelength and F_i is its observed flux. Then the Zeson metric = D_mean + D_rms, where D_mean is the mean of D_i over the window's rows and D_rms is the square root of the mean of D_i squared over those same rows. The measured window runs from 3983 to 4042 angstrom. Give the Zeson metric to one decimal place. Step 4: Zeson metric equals 4.7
